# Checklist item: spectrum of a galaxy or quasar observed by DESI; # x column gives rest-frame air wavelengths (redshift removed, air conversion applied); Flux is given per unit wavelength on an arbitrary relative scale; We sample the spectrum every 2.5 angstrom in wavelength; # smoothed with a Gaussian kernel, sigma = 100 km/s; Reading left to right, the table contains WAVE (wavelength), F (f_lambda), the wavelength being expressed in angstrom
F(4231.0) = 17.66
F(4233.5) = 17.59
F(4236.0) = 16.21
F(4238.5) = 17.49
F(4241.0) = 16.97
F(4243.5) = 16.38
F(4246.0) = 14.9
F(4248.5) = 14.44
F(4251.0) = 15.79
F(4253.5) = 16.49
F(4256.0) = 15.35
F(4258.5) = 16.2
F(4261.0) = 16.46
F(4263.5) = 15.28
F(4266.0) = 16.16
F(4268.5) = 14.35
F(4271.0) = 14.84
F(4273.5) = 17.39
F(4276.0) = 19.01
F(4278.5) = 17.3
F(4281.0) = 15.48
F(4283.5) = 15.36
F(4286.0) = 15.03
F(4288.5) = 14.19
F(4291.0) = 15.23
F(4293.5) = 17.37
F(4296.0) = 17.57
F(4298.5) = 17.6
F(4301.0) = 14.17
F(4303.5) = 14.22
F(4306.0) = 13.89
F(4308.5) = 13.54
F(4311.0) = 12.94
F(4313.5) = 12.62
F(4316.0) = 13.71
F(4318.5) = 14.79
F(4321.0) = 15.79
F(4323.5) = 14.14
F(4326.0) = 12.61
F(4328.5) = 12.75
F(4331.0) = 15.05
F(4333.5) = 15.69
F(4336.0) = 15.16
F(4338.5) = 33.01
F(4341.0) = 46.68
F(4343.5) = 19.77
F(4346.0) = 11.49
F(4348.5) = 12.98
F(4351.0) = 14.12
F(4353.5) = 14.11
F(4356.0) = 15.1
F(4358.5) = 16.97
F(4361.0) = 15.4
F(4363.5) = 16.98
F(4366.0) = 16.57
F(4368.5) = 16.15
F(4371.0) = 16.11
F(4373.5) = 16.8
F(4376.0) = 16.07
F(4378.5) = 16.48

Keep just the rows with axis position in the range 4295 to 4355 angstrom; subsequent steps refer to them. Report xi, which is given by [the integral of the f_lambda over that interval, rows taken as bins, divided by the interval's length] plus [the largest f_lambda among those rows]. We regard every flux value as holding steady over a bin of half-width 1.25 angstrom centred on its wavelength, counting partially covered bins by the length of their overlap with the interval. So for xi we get 63.3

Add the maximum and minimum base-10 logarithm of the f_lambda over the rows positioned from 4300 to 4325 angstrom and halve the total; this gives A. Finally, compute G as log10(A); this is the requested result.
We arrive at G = 0.06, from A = 1.15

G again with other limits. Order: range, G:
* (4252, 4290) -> 0.08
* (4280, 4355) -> 0.14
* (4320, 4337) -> 0.06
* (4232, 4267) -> 0.08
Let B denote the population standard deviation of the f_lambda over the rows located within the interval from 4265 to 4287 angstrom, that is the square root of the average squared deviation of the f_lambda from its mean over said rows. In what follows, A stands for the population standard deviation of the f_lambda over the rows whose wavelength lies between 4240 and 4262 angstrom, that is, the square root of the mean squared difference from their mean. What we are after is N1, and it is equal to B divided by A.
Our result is 1.81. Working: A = 0.8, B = 1.43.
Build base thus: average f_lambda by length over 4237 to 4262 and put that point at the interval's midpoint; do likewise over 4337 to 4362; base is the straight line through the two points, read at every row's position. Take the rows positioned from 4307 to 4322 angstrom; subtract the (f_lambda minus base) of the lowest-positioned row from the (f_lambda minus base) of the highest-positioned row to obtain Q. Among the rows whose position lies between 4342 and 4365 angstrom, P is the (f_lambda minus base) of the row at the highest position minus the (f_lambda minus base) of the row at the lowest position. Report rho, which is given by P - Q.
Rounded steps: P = -3.6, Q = 2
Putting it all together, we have -5.3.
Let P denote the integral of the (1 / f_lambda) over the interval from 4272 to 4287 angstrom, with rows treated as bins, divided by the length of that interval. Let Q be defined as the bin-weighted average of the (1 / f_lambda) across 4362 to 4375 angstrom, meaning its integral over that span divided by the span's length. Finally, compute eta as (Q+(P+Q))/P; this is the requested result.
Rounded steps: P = 0.061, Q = 0.061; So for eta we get 3.00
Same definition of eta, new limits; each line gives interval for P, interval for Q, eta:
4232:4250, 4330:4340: 2.80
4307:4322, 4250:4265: 2.73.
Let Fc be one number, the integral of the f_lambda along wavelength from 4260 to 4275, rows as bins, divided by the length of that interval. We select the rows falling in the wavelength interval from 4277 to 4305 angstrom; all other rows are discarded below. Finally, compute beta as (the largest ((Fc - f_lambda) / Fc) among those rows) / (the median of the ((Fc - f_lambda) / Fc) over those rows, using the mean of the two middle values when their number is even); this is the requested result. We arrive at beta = 3.8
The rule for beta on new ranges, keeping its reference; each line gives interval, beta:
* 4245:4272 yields 3.3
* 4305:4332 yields 1.5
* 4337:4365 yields 11.0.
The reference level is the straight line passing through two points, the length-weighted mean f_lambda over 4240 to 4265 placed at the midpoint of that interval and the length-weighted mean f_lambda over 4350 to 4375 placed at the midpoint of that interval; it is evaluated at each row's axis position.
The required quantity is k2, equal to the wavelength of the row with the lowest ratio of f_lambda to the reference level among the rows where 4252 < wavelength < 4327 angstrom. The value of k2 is 4326.0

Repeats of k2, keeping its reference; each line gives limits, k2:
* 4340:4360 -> 4346.0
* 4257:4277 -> 4268.5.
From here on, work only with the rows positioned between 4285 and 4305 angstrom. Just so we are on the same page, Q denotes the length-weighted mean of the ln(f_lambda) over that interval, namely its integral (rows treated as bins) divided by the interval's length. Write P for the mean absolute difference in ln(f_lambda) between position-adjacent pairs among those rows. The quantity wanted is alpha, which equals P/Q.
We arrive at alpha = 0.026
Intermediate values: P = 0.07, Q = 2.75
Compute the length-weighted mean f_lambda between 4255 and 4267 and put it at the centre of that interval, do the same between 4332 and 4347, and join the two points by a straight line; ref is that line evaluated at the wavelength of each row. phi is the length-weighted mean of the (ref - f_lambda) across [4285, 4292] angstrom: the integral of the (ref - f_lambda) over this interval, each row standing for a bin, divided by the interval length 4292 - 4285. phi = 4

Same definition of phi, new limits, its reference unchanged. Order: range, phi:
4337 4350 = 0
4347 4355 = 11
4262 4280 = 1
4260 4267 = 0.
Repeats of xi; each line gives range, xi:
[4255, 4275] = 33.2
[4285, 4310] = 32.9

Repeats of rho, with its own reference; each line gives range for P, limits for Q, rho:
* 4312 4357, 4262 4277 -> -2.4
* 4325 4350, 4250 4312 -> 4.7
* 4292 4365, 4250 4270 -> -1.0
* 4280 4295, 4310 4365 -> -0.6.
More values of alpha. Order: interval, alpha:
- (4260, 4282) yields 0.033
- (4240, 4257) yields 0.022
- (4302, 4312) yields 0.012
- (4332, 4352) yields 0.135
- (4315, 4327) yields 0.034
